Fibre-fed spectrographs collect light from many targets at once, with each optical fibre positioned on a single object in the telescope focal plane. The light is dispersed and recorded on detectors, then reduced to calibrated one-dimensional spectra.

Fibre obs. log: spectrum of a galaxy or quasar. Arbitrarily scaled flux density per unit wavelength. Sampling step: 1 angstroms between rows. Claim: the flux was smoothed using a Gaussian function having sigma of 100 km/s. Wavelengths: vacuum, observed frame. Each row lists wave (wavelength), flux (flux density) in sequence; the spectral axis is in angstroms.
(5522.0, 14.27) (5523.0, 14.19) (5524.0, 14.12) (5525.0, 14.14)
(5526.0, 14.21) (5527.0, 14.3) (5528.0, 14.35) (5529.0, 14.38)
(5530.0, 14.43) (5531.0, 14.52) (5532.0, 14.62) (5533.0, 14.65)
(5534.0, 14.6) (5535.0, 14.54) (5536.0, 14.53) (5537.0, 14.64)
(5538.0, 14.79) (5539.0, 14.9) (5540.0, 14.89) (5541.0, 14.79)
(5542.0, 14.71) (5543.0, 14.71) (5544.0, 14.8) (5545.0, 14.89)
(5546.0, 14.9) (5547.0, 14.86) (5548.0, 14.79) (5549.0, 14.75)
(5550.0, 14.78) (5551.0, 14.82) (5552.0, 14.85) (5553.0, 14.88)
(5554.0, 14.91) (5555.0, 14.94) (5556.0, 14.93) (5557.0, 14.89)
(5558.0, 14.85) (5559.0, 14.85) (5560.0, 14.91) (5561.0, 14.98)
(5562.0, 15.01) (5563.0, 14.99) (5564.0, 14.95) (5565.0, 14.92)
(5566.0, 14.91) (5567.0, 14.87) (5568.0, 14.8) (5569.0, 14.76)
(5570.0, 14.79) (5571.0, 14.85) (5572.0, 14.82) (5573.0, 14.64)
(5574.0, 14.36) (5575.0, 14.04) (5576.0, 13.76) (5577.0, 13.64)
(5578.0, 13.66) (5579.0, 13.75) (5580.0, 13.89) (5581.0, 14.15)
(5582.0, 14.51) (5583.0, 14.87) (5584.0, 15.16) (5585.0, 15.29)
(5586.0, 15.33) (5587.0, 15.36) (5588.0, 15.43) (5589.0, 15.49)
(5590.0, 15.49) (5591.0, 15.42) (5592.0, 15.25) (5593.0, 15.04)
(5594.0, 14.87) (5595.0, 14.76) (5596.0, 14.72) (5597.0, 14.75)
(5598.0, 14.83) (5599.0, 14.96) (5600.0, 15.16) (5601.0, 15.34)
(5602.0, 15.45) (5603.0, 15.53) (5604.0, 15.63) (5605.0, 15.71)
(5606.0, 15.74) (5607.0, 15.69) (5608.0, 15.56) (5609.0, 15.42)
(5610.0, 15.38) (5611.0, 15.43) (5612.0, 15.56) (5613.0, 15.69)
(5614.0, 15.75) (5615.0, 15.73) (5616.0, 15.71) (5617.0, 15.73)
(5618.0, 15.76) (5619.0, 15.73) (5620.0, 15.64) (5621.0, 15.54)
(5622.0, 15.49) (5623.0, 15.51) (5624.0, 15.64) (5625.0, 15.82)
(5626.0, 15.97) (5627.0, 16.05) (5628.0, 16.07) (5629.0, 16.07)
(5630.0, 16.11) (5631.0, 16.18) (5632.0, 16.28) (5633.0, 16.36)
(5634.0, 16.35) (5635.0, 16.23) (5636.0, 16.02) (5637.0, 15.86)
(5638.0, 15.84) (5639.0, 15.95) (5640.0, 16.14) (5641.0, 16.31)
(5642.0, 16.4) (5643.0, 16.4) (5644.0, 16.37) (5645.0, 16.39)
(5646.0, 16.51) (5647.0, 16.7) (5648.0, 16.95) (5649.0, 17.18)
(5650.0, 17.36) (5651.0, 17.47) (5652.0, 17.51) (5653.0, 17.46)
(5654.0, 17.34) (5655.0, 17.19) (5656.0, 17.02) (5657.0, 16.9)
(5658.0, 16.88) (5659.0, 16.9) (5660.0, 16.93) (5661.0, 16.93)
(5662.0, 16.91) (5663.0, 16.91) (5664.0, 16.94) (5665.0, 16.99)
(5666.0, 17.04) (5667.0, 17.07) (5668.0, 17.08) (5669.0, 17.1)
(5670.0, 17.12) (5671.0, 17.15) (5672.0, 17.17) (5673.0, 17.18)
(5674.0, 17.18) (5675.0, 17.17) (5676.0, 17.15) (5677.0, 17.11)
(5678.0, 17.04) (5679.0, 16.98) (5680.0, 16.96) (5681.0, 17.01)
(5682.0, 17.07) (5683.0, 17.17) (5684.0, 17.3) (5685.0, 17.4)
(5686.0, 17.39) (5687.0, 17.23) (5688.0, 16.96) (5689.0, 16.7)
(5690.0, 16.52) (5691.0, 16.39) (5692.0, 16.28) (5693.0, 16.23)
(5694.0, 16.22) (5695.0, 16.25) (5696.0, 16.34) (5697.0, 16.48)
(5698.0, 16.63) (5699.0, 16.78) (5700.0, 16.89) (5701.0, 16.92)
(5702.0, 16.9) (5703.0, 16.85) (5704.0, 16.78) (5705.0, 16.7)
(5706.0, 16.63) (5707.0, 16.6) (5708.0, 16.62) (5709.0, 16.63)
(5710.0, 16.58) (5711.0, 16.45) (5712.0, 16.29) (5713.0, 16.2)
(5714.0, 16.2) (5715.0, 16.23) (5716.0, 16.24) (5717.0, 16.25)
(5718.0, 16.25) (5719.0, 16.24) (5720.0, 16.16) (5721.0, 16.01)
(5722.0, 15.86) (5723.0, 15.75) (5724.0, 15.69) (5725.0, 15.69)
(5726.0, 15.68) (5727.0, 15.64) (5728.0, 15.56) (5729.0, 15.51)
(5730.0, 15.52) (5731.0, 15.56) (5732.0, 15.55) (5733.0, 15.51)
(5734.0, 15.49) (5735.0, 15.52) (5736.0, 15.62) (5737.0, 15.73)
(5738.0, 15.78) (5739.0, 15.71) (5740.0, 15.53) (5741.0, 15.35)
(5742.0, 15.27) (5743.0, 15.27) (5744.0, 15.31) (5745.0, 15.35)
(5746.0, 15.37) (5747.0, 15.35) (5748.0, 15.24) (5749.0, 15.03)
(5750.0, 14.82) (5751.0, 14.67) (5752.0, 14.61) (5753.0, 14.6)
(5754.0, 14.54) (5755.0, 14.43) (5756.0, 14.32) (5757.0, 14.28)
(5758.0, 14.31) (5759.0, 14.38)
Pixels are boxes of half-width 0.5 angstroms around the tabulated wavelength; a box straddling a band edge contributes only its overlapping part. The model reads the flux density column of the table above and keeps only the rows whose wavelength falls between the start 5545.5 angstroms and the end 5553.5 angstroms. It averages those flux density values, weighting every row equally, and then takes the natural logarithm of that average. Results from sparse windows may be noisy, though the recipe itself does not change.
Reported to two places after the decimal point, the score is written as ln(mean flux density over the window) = 2.70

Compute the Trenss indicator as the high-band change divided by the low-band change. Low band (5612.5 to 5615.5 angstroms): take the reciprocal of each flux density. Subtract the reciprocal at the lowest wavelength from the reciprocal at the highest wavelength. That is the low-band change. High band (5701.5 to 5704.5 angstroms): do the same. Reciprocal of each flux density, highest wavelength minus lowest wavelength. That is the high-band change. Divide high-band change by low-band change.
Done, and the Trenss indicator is -2.6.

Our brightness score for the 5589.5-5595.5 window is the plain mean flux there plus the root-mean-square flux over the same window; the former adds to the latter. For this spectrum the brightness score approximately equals 30.3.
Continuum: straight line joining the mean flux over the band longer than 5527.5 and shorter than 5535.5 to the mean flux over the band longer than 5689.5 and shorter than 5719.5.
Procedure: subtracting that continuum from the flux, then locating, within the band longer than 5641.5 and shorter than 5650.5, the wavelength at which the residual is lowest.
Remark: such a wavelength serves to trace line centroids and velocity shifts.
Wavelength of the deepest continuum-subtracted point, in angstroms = 5644.0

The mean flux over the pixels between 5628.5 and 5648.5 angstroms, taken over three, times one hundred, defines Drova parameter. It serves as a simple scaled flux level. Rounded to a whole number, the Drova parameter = 542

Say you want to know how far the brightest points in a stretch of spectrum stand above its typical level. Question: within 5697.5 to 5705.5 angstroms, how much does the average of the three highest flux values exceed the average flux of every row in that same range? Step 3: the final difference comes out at 0.10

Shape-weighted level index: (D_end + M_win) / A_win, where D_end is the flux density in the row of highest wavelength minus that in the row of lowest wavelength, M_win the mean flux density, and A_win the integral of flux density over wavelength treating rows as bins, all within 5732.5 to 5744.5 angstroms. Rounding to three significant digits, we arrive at 0.0823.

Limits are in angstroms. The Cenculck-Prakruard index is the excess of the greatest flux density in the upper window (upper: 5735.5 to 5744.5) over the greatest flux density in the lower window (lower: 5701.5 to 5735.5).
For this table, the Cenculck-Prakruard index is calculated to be -1.1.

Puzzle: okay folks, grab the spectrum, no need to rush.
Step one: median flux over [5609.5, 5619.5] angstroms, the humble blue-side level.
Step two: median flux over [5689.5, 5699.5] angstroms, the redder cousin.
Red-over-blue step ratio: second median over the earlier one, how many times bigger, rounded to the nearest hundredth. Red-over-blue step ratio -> 1.04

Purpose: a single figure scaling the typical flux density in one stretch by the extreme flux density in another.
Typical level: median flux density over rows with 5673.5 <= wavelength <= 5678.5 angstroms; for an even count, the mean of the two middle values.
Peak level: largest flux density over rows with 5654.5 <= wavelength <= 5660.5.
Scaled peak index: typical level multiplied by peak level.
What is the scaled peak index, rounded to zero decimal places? 295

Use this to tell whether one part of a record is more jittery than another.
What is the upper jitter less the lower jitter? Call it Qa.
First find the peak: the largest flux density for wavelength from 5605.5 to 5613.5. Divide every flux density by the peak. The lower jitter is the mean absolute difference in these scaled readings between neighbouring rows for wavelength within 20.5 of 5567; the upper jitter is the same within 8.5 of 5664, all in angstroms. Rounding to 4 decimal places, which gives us -0.0042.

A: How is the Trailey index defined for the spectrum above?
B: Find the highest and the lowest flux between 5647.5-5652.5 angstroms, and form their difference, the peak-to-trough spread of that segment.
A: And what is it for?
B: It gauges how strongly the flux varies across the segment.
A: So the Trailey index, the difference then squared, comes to 0.31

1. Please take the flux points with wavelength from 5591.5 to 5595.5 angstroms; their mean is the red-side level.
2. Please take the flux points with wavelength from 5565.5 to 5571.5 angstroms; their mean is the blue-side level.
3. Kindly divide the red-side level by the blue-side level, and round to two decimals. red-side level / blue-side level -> 1.01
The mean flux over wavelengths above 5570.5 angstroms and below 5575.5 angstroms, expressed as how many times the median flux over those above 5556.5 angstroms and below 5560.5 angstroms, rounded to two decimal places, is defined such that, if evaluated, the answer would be 0.98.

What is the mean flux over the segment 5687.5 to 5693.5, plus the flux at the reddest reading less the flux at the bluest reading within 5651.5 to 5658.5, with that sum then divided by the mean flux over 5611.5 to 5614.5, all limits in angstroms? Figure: 1.01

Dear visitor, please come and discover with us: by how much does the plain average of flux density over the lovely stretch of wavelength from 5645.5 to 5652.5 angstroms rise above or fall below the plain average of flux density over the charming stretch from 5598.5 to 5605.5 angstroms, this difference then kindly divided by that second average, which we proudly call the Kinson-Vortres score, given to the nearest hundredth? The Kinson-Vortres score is 0.11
